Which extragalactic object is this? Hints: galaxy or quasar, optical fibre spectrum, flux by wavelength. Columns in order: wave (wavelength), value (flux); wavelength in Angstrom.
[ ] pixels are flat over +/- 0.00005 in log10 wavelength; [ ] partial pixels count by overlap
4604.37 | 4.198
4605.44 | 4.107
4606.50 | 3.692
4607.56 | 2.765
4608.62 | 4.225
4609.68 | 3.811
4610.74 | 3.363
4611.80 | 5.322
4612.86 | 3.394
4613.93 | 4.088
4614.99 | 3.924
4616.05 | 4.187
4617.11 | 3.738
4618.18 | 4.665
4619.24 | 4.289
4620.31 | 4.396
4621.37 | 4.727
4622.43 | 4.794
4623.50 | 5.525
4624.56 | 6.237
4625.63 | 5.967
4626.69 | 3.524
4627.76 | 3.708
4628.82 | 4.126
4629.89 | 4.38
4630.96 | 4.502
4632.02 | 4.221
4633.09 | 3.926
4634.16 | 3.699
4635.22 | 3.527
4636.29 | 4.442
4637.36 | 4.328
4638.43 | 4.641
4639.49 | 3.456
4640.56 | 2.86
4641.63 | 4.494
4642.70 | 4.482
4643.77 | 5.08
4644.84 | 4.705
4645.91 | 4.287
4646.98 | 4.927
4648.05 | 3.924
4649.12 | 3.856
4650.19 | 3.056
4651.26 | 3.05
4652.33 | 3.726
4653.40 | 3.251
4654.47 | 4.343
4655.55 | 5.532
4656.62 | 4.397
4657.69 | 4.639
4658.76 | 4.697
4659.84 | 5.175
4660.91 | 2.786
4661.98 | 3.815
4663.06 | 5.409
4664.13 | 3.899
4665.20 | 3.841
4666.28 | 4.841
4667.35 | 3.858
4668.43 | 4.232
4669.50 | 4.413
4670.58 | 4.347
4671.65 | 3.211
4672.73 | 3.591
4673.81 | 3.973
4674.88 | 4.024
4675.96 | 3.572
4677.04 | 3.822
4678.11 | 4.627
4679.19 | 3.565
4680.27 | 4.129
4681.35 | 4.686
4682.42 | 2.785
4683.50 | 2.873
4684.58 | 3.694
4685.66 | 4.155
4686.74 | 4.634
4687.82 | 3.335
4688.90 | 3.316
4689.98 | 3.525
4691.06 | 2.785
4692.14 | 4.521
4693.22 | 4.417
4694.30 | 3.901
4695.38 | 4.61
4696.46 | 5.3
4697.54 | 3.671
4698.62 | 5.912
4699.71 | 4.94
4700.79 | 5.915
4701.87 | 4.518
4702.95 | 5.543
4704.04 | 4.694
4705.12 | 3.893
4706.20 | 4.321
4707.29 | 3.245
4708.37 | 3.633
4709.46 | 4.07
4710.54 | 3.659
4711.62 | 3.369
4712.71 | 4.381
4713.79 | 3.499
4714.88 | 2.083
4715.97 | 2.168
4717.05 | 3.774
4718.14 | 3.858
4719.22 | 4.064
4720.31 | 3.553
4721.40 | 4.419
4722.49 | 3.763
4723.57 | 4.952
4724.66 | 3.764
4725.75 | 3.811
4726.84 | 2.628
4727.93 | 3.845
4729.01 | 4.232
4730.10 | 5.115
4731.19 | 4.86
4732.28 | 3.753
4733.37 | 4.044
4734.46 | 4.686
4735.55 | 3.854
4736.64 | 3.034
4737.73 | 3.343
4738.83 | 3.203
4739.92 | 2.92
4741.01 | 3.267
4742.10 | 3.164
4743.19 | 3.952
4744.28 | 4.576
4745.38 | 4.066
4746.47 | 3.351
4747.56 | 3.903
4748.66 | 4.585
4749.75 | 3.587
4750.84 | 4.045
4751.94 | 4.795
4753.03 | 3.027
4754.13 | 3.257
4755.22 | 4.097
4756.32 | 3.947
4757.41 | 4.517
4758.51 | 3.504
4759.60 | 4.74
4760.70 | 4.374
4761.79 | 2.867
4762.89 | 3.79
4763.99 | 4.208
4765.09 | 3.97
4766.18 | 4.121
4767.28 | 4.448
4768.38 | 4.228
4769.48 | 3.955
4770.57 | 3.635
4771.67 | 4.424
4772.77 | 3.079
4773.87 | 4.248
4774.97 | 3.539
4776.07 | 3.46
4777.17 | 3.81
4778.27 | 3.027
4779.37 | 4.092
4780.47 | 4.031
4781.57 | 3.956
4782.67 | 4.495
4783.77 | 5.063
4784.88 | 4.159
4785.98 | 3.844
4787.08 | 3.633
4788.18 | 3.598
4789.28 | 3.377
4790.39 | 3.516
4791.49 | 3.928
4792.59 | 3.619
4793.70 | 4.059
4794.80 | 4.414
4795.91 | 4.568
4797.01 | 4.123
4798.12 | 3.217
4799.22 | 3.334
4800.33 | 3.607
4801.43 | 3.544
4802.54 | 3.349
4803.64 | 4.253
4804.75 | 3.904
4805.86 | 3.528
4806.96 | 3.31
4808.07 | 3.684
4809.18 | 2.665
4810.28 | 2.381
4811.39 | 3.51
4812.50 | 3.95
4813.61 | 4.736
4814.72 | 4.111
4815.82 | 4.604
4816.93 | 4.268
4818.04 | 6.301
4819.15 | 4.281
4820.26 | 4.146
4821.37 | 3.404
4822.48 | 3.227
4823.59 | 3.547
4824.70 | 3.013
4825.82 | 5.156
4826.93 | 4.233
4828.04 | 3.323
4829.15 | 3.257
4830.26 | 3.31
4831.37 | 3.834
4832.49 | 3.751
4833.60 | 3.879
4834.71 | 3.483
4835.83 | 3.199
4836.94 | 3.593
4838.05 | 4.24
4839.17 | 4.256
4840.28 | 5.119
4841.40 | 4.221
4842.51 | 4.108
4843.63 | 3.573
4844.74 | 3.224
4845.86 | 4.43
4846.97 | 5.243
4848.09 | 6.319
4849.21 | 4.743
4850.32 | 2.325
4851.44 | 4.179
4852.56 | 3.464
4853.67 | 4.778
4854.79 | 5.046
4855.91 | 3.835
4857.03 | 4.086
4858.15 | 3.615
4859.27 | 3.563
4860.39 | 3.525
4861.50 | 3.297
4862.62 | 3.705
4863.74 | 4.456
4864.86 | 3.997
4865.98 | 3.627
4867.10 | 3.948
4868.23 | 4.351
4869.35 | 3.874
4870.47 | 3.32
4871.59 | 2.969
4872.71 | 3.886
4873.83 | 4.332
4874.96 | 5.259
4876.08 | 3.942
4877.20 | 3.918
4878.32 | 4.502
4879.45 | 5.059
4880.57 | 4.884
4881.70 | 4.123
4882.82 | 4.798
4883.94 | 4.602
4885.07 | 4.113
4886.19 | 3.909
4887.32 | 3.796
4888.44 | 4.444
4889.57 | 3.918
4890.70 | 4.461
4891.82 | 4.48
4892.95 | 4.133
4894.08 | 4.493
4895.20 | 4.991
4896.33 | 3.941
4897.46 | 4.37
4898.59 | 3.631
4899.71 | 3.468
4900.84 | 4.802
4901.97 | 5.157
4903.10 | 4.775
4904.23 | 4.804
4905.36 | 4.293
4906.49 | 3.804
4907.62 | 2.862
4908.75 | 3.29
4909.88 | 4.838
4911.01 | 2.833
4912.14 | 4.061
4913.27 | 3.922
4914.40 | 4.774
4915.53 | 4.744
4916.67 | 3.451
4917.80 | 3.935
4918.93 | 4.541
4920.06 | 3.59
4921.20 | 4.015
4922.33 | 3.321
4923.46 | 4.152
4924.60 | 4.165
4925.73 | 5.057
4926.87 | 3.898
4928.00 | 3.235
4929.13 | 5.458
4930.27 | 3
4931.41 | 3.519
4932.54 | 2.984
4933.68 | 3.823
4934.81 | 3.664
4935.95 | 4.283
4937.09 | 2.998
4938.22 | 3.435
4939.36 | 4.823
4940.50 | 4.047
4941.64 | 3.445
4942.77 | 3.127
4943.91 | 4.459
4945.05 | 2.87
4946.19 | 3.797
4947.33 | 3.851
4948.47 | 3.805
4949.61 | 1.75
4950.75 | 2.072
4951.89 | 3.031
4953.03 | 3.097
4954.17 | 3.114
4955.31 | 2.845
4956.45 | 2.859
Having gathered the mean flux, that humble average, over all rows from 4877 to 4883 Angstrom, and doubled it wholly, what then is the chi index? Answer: 9.1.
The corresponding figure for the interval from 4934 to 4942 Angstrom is 7.6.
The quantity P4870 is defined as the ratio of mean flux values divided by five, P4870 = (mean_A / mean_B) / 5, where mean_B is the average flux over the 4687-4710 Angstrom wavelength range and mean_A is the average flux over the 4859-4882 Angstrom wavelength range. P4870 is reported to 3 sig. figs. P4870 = 0.188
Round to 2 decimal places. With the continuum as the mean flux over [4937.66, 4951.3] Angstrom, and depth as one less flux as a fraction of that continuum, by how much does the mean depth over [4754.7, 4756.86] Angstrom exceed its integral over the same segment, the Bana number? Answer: 0.19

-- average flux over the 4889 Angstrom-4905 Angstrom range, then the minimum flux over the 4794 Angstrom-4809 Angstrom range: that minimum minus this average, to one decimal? -1.2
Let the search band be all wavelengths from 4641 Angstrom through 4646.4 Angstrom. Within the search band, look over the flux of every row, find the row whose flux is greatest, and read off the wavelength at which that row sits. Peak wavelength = 4643.77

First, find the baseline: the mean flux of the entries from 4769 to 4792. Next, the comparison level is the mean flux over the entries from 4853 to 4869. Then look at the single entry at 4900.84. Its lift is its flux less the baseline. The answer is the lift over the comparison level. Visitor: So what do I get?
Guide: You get 0.24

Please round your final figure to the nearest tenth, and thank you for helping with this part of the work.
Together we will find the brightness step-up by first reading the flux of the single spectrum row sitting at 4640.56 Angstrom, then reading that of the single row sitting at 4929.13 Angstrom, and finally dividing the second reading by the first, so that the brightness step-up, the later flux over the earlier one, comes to 1.9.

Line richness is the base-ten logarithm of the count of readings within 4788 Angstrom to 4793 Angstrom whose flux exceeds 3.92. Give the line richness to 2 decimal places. 0.00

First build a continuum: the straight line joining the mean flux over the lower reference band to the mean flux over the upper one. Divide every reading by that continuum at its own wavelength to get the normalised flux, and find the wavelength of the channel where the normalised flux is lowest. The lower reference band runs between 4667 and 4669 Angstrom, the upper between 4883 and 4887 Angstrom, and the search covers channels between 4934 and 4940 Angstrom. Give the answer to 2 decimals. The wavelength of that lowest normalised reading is 4937.09 Angstrom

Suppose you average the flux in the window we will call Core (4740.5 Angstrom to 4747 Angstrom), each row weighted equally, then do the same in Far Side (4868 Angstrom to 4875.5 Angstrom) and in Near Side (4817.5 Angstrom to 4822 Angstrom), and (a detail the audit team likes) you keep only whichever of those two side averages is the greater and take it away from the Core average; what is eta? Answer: -0.8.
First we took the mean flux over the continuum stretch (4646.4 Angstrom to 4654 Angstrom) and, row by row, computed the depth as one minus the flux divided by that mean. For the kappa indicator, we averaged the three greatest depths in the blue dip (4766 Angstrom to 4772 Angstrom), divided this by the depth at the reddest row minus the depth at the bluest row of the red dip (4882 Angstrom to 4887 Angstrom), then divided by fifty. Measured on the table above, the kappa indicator -0.005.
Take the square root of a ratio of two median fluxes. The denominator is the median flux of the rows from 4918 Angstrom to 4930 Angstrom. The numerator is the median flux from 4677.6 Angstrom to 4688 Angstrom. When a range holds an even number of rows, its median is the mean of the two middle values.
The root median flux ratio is 0.98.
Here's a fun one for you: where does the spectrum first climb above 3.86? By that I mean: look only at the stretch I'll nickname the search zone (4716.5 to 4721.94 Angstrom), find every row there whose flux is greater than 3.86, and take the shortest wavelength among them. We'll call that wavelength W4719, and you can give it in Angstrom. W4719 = 4719.22 Angstrom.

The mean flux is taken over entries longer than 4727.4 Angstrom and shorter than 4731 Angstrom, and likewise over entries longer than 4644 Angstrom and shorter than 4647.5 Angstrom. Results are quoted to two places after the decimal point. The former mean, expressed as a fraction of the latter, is 0.95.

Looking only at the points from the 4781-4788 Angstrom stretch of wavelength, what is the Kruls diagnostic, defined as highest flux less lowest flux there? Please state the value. 1.43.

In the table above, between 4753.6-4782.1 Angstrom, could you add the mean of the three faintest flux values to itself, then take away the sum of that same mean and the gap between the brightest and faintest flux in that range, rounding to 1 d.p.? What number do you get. 1.1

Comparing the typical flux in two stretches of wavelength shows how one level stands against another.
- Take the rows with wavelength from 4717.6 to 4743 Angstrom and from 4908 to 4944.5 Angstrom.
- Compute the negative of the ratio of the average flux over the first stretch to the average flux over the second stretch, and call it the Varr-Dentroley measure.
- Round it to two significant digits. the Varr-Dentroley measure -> -0.98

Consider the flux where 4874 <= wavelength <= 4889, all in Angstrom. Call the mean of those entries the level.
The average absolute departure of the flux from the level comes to 0.41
